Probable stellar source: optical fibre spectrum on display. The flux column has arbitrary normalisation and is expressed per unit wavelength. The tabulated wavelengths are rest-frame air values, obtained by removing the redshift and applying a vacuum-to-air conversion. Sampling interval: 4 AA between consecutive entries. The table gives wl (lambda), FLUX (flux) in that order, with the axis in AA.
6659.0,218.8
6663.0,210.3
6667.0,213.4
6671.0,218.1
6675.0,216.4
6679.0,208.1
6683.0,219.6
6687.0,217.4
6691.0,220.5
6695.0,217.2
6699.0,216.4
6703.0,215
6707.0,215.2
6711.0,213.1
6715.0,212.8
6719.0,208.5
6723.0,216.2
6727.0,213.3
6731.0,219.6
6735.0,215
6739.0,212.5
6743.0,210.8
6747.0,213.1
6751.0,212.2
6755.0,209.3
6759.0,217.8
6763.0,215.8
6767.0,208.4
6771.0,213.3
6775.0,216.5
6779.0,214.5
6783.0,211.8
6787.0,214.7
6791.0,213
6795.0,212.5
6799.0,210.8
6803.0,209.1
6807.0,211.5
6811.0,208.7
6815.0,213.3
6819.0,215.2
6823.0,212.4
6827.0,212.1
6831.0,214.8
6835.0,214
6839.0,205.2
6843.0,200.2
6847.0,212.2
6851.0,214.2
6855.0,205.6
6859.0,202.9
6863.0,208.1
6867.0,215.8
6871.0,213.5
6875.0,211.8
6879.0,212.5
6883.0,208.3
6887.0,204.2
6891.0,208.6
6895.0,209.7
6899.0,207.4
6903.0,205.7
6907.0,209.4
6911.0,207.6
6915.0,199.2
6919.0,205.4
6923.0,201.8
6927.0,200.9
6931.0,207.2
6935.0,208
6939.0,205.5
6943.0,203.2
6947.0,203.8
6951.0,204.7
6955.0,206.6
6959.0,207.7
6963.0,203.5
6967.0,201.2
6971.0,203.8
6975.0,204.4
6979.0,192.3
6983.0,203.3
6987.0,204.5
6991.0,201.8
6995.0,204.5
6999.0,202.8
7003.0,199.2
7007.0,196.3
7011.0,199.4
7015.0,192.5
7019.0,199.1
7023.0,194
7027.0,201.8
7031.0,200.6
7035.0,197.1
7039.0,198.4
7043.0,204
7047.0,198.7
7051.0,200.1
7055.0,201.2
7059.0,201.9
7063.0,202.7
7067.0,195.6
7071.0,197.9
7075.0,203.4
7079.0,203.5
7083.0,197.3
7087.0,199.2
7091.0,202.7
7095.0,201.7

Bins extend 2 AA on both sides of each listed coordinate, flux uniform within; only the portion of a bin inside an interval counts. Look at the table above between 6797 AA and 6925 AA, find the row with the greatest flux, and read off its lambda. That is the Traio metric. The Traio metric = 6867.0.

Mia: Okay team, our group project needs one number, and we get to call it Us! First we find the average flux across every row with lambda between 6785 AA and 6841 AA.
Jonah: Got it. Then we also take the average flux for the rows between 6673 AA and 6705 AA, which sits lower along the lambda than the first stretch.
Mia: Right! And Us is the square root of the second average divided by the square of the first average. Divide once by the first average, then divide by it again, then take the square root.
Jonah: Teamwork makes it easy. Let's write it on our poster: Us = 0.0694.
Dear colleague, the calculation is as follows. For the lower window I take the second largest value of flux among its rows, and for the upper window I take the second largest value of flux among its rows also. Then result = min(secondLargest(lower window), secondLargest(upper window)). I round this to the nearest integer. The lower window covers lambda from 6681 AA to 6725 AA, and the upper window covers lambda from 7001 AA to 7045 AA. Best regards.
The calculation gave 202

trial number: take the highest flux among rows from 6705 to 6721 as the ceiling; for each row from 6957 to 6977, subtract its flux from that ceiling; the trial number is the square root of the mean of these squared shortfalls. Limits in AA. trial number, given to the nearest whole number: 11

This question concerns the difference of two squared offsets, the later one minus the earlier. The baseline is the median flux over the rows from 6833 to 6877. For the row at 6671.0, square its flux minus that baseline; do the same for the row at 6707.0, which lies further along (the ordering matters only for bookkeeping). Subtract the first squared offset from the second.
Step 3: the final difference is -28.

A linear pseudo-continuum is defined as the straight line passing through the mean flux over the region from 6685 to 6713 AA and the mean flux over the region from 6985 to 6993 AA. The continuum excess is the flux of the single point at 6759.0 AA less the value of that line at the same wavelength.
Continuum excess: 4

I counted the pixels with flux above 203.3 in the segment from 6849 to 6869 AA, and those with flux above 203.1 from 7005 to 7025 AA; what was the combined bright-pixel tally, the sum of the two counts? 4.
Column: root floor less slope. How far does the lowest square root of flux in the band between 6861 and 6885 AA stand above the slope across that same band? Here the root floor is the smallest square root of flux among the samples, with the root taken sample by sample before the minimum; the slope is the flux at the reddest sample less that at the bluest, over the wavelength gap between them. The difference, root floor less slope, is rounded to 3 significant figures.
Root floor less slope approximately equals 14.4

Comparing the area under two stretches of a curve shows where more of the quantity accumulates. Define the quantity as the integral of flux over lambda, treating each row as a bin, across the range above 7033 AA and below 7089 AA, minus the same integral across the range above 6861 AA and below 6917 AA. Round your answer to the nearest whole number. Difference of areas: -483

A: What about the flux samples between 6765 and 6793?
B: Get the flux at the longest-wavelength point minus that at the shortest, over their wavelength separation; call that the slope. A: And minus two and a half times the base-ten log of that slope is 1.8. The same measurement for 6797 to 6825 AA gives 2.9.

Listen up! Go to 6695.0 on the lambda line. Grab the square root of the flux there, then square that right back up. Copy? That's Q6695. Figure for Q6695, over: 217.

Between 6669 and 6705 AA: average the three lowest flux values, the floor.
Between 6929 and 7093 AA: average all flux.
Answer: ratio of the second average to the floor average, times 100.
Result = 94.5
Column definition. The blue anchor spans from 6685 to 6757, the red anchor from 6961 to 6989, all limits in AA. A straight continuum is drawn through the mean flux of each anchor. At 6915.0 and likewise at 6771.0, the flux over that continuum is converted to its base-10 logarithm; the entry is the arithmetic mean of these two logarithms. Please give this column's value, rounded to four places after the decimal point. -0.0046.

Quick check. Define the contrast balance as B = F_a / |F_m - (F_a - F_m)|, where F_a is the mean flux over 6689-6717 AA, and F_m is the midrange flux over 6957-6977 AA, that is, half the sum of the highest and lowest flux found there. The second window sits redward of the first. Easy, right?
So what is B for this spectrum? 1.12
